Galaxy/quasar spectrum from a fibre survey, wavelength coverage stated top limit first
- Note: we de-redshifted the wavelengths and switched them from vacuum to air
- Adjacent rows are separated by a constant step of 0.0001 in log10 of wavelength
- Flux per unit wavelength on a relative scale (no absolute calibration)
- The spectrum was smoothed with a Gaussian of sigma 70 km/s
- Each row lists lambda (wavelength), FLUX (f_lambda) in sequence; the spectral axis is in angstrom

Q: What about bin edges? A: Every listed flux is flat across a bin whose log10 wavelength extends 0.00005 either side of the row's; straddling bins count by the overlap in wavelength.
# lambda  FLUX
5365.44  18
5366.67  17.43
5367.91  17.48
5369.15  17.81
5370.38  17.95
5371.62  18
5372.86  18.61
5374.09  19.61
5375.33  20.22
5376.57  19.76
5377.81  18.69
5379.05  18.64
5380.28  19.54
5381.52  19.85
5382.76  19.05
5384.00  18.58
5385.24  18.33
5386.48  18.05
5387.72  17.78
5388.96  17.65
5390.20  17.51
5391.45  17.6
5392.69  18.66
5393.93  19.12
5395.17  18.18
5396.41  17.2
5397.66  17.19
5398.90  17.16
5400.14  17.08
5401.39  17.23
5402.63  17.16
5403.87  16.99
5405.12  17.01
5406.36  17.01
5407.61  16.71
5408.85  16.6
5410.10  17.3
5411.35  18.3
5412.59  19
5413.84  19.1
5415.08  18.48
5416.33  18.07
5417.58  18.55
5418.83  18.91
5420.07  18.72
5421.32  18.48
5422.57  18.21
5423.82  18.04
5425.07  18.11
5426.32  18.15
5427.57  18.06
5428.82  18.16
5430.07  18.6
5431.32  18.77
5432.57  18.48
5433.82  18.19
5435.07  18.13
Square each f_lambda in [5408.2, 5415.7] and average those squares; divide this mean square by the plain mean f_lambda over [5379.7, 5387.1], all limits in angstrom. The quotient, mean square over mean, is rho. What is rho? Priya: 17.4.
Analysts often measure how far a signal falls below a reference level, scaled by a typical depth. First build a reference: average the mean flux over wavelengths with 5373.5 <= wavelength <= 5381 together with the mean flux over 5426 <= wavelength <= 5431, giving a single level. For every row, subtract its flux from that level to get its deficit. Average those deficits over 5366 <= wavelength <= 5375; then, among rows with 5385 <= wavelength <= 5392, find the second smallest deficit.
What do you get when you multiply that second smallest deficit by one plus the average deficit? 1.3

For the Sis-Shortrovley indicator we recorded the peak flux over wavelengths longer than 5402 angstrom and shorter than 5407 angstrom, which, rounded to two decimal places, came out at 17.16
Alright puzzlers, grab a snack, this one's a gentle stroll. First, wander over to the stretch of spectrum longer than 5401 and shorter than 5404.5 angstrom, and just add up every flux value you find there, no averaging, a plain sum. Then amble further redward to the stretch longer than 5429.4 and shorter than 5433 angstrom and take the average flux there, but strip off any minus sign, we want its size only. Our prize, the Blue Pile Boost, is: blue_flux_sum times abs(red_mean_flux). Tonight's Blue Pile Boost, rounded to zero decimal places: 957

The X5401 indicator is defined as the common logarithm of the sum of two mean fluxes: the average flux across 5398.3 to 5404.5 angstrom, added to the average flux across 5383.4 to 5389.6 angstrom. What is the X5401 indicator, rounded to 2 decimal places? 1.55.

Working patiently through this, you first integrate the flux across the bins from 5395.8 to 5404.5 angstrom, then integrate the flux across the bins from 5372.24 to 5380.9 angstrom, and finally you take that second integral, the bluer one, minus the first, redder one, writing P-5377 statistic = 18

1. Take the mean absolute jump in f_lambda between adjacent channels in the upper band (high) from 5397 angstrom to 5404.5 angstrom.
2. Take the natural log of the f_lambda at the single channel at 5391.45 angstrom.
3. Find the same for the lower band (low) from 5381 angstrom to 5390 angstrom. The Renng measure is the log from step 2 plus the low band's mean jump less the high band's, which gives 3.13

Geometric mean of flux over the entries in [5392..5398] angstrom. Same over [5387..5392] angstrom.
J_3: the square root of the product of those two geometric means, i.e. 17.8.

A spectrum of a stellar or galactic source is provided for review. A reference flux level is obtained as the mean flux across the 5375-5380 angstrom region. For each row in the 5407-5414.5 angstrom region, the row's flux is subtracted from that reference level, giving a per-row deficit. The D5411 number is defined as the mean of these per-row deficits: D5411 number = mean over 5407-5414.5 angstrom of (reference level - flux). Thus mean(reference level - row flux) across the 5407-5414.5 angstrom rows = 1.5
